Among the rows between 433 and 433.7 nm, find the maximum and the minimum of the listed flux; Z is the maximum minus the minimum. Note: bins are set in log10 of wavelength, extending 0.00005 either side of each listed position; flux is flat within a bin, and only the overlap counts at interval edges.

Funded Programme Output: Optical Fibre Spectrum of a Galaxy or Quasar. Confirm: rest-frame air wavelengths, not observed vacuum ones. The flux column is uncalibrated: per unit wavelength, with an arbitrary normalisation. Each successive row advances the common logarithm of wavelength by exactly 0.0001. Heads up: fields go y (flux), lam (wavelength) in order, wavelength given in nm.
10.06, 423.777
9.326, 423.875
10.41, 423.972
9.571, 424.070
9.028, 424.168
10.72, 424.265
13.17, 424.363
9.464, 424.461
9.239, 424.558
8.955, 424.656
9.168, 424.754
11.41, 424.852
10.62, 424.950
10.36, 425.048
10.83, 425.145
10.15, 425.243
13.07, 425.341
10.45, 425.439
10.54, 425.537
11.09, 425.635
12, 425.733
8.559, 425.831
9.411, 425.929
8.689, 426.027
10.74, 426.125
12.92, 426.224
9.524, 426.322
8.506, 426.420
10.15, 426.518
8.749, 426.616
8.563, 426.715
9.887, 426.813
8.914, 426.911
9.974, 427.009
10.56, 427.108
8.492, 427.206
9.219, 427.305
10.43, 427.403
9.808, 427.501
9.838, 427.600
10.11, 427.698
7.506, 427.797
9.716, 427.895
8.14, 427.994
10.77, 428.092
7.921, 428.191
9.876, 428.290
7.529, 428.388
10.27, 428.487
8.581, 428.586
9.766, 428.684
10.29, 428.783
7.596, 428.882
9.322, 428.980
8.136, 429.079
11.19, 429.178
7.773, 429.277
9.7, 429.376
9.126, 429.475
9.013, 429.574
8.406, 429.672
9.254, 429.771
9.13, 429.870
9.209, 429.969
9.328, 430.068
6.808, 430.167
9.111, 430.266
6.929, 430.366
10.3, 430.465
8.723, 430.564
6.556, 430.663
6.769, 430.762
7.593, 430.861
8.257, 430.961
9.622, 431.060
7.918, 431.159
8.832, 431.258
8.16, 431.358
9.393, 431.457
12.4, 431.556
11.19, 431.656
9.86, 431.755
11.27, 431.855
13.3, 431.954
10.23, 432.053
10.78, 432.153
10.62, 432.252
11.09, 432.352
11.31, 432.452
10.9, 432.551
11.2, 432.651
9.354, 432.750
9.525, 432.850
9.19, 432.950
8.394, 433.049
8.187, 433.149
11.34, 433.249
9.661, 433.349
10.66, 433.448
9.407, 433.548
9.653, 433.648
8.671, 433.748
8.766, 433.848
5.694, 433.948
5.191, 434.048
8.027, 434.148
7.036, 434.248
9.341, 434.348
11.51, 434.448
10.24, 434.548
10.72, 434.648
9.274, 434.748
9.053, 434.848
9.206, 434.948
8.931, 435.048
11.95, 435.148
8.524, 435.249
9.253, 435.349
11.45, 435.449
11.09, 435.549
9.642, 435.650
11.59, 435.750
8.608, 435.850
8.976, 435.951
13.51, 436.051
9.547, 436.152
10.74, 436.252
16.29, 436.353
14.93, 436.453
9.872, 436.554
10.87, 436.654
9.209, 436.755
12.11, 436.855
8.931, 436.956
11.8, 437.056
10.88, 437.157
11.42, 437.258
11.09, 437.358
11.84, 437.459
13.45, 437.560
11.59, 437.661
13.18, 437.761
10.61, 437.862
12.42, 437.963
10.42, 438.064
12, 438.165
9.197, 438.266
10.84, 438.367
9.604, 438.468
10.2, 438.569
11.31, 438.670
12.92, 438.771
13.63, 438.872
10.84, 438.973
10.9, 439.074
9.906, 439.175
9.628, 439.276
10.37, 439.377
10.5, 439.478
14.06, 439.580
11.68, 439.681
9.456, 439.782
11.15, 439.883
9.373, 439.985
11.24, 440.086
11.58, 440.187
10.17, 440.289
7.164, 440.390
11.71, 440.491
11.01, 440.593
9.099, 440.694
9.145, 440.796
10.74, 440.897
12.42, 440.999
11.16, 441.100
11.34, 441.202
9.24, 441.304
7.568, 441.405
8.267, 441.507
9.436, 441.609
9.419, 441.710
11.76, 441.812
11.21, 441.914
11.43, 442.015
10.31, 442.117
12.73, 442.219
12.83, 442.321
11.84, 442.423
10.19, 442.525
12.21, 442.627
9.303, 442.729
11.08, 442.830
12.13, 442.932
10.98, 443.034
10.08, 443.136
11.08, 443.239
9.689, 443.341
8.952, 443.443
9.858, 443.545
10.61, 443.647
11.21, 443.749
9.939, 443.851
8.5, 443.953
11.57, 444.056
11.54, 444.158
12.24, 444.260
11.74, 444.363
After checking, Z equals 3.2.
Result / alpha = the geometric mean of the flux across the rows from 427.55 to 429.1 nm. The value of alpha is 9.0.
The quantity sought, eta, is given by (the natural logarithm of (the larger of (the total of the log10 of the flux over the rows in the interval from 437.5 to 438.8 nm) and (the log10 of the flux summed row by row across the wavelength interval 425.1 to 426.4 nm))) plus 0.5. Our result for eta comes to 3.12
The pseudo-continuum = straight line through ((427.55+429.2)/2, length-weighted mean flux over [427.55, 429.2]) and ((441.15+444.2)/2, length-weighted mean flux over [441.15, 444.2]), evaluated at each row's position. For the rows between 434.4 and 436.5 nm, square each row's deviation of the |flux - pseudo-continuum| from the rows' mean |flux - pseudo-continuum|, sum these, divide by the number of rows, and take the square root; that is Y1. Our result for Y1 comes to 1.53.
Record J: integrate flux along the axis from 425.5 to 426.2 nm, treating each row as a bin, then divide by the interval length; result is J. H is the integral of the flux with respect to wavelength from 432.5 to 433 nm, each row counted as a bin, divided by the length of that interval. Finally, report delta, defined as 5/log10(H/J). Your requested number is -654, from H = 10.1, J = 10.2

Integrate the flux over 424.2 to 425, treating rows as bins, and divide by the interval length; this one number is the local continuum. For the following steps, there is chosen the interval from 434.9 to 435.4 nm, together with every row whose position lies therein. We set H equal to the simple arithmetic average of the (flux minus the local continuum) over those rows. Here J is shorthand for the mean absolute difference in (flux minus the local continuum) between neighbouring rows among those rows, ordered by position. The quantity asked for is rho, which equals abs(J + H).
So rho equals 1.1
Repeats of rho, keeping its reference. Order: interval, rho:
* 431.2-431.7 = 1.2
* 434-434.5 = 0.0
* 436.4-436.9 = 3.7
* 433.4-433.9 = 0.2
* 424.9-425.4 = 1.8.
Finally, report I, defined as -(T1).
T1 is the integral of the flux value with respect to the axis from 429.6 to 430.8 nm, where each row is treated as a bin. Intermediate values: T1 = 10.1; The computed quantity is -10.1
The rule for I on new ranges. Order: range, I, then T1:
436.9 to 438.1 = -13.8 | 13.8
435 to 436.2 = -12.3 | 12.3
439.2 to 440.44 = -13.0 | 13.0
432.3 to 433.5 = -12.1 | 12.1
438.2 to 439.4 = -13.0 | 13.0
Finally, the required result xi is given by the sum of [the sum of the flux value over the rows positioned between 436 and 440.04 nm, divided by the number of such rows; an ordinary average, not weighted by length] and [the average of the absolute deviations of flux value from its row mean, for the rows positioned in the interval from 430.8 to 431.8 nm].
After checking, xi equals 12.5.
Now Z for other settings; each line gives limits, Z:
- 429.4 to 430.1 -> 0.9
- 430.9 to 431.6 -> 4.5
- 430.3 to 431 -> 3.7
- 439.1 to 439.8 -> 4.6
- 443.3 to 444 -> 2.7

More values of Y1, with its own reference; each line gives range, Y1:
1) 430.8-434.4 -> 1.10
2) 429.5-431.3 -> 0.96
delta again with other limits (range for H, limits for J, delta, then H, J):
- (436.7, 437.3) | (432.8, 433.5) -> 102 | 10.7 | 9.6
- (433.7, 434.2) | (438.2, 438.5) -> -36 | 7.3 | 10.0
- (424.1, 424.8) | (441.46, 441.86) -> 483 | 10.0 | 9.7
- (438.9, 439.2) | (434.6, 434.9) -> 102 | 10.8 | 9.7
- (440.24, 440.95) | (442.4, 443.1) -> -101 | 9.9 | 11.1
